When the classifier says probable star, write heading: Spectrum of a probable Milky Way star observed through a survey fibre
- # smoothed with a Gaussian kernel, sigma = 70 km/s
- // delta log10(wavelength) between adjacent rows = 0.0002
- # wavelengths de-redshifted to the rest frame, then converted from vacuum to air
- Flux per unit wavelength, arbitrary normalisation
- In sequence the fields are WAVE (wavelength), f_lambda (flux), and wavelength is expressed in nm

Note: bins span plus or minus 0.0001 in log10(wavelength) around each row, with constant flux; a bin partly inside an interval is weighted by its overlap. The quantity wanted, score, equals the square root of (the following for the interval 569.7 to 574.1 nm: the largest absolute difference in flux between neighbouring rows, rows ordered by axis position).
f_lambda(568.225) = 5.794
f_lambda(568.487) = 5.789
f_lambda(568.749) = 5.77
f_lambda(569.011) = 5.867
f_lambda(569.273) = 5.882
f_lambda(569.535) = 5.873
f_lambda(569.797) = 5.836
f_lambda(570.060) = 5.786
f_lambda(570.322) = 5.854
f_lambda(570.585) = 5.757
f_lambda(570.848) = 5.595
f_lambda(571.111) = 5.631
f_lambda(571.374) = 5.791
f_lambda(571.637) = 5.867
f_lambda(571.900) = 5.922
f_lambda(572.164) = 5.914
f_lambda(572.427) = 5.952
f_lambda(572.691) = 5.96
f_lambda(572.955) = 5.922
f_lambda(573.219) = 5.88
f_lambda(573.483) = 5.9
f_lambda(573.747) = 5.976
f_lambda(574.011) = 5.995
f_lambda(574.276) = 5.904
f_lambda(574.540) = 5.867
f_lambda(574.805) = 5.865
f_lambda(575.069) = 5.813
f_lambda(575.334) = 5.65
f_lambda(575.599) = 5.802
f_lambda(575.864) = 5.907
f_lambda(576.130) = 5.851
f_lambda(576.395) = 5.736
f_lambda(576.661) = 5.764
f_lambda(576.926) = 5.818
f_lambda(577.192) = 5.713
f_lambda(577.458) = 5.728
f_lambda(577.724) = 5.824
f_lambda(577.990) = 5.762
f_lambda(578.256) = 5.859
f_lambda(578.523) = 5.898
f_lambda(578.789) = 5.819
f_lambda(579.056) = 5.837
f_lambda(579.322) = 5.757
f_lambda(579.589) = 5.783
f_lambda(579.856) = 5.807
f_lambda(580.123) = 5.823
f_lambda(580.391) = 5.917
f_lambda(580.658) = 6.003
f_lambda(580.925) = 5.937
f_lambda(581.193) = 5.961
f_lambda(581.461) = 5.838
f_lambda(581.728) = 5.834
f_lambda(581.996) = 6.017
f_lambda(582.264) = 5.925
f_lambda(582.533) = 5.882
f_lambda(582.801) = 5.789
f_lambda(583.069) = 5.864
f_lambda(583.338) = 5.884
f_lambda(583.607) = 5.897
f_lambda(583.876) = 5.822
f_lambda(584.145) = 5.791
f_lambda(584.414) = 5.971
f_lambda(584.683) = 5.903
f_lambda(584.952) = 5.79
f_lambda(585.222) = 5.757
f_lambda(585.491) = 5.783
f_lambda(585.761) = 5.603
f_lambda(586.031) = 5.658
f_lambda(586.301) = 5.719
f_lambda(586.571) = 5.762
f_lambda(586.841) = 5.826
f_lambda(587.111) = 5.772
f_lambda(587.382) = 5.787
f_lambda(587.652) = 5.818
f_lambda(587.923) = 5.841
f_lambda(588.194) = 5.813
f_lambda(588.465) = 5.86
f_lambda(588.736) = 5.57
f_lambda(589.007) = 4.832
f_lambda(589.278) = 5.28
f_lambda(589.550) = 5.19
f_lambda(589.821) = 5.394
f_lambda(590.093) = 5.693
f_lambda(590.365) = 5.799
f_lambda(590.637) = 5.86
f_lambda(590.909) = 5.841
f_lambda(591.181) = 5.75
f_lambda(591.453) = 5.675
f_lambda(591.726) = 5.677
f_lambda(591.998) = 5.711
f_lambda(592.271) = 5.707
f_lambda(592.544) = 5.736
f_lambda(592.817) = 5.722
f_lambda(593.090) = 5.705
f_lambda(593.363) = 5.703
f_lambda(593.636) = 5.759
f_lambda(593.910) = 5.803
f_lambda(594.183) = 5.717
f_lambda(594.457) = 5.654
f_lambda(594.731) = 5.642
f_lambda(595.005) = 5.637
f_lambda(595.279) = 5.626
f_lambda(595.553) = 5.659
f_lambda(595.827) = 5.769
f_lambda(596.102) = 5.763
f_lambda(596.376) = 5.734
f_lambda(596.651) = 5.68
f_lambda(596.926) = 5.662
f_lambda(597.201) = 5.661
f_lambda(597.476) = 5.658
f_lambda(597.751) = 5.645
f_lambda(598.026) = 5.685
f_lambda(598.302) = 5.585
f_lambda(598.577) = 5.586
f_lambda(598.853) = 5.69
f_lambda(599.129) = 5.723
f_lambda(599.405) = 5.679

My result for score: 0.40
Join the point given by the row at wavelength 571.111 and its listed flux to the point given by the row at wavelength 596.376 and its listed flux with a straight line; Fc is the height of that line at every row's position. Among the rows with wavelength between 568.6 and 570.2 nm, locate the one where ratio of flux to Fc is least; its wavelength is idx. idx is 568.749 nm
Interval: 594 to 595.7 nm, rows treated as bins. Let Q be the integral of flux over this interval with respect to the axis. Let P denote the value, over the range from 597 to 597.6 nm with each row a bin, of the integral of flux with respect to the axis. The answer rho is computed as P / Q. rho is 0.4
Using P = 3.4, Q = 10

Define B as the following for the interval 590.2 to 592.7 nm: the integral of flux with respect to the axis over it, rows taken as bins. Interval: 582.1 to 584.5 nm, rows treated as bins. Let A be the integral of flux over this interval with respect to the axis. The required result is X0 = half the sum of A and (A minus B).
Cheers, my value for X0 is 6.89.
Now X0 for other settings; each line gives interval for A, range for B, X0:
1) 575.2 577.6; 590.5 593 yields 6.68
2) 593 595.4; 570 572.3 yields 7.00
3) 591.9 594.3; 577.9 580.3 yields 6.77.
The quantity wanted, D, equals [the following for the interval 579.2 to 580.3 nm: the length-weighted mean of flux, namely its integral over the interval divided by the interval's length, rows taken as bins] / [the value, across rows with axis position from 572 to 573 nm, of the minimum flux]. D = 0.980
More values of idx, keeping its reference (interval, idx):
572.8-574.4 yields 573.219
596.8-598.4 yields 598.302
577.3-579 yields 577.458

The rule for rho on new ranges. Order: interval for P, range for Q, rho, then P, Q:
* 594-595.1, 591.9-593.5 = 0.7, 6.2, 9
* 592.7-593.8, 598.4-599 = 1.9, 6.3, 3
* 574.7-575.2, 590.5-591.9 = 0.4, 2.9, 8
